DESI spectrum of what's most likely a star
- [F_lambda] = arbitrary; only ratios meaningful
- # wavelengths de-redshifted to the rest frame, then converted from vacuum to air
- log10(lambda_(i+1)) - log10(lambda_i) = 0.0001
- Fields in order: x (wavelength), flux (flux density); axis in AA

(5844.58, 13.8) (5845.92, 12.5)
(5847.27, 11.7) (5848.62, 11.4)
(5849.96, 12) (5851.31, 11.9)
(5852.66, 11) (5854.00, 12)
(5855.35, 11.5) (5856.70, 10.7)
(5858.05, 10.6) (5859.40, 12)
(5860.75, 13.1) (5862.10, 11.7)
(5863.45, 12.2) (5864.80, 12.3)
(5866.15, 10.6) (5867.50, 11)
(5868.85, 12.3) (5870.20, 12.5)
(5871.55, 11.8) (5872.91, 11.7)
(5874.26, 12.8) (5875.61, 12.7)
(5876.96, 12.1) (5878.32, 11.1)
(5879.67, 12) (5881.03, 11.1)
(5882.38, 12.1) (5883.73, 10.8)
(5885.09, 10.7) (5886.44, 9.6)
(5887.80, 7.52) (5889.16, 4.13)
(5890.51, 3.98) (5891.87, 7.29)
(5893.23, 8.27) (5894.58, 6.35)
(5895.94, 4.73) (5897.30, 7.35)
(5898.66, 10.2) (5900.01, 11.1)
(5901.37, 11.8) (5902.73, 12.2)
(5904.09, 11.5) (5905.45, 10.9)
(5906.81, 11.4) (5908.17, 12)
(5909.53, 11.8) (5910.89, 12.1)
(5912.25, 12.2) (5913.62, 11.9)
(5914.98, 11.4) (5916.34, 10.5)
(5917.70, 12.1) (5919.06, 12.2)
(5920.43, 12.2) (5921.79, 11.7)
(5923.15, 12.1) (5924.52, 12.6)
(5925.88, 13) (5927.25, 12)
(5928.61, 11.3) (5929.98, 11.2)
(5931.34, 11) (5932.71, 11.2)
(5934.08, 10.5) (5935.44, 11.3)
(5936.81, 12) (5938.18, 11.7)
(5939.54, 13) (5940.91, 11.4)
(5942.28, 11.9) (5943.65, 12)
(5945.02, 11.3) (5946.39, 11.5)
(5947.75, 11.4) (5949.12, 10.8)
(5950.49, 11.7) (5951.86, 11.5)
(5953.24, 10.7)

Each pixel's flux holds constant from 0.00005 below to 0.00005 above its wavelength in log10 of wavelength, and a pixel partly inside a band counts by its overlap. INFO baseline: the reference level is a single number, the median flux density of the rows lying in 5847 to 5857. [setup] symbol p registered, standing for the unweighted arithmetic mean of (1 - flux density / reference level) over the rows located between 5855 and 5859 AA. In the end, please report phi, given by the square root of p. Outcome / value 0.24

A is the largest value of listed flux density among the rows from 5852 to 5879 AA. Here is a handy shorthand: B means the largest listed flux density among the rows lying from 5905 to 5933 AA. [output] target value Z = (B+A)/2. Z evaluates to 13.05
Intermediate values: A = 13.1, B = 13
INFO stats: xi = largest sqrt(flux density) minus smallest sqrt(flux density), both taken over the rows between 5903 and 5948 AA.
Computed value 0.37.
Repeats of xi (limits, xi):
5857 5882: 0.36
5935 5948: 0.24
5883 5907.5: 1.50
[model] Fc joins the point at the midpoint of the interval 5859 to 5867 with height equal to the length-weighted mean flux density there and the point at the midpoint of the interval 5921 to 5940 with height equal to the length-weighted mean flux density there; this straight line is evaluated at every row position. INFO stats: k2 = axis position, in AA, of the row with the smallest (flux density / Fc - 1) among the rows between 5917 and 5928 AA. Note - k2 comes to 5921.79 AA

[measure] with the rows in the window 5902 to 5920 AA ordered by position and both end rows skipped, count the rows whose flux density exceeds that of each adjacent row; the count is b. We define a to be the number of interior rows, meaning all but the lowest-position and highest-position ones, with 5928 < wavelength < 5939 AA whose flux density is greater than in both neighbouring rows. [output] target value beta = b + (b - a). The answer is 2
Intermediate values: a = 2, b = 2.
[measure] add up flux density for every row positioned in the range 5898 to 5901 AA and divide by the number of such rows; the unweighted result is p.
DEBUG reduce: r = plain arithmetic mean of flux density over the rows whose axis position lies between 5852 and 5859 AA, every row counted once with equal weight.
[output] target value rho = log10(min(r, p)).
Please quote 1.03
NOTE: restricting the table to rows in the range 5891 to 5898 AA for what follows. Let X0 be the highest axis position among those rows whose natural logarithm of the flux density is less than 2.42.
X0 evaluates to 5897.30 AA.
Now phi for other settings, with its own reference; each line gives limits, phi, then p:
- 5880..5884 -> 0.15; 0.02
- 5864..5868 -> 0.16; 0.03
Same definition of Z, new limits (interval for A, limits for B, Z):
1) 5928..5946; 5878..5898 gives 12.55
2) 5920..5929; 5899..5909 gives 12.60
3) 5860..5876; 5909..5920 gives 12.65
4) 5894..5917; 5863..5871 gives 12.35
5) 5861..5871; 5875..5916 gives 12.60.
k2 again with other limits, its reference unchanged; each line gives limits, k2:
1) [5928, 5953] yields 5934.08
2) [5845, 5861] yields 5858.05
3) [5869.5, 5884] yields 5883.73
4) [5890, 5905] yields 5890.51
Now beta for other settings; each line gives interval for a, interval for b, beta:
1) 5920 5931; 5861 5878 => 5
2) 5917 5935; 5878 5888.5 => 2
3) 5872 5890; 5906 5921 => 1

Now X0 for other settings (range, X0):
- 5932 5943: 5934.08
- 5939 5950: 5949.12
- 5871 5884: 5883.73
